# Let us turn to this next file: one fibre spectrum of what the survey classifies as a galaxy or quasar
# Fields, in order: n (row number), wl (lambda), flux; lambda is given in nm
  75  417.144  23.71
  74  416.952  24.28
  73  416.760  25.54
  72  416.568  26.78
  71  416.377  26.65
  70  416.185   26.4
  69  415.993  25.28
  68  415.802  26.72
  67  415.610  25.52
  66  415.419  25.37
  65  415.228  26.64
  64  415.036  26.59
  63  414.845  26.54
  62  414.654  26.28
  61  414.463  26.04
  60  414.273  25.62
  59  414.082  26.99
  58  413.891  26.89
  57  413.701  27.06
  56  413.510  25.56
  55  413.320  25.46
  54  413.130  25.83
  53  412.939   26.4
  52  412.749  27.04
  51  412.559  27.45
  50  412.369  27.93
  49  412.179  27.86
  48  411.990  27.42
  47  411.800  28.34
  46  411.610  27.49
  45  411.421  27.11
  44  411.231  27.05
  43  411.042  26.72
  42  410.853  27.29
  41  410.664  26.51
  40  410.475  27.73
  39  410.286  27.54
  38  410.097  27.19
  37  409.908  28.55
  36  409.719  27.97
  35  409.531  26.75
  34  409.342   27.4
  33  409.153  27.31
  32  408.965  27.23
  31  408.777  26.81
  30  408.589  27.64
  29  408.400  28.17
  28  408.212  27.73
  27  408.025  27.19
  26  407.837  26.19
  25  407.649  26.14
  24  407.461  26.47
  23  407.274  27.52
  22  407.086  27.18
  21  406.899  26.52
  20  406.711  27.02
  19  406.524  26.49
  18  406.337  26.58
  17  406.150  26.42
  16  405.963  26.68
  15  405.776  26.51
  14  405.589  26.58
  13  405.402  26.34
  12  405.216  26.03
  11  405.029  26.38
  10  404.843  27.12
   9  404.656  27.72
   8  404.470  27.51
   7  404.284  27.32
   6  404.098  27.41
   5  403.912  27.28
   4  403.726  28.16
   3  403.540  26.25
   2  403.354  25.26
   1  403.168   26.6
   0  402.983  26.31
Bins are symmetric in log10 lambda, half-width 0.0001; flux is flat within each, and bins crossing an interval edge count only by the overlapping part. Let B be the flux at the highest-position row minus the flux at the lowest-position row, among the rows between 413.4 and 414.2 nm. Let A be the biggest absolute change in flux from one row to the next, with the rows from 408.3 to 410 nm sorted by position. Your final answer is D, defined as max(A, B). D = 1.4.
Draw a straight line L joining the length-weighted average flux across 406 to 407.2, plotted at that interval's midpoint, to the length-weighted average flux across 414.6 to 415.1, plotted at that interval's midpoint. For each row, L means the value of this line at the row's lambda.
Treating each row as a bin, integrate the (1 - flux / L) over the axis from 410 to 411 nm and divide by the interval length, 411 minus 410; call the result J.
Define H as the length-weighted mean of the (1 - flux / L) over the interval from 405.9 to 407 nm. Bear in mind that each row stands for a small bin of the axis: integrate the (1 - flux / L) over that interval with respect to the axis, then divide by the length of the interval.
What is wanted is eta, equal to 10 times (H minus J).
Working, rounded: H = 0.003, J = -0.023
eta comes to 0.3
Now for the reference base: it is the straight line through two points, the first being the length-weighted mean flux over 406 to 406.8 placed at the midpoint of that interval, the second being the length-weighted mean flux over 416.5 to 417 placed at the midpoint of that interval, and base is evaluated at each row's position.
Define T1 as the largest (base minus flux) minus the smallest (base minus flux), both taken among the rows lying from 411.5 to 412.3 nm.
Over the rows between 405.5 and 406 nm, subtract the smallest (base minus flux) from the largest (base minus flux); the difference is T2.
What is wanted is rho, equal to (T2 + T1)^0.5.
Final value 1.0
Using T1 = 0.90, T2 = 0.2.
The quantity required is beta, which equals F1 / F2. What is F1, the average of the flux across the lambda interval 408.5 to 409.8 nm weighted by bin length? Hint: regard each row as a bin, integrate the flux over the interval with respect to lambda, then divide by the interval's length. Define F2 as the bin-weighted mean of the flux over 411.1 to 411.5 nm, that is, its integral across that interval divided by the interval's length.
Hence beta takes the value 1.01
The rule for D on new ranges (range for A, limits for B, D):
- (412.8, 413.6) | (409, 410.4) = 0.6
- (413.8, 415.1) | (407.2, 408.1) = 1.4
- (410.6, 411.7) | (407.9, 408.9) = 0.8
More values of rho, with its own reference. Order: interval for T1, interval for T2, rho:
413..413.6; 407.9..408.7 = 1.2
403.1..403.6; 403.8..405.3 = 1.7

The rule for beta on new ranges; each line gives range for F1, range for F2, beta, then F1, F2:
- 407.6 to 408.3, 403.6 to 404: 0.97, 26.9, 27.6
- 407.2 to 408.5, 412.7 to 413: 1.01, 27.1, 26.7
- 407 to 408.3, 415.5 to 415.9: 1.03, 26.9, 26.1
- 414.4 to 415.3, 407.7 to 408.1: 0.99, 26.4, 26.6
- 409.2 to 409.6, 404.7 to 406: 1.02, 27.1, 26.5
